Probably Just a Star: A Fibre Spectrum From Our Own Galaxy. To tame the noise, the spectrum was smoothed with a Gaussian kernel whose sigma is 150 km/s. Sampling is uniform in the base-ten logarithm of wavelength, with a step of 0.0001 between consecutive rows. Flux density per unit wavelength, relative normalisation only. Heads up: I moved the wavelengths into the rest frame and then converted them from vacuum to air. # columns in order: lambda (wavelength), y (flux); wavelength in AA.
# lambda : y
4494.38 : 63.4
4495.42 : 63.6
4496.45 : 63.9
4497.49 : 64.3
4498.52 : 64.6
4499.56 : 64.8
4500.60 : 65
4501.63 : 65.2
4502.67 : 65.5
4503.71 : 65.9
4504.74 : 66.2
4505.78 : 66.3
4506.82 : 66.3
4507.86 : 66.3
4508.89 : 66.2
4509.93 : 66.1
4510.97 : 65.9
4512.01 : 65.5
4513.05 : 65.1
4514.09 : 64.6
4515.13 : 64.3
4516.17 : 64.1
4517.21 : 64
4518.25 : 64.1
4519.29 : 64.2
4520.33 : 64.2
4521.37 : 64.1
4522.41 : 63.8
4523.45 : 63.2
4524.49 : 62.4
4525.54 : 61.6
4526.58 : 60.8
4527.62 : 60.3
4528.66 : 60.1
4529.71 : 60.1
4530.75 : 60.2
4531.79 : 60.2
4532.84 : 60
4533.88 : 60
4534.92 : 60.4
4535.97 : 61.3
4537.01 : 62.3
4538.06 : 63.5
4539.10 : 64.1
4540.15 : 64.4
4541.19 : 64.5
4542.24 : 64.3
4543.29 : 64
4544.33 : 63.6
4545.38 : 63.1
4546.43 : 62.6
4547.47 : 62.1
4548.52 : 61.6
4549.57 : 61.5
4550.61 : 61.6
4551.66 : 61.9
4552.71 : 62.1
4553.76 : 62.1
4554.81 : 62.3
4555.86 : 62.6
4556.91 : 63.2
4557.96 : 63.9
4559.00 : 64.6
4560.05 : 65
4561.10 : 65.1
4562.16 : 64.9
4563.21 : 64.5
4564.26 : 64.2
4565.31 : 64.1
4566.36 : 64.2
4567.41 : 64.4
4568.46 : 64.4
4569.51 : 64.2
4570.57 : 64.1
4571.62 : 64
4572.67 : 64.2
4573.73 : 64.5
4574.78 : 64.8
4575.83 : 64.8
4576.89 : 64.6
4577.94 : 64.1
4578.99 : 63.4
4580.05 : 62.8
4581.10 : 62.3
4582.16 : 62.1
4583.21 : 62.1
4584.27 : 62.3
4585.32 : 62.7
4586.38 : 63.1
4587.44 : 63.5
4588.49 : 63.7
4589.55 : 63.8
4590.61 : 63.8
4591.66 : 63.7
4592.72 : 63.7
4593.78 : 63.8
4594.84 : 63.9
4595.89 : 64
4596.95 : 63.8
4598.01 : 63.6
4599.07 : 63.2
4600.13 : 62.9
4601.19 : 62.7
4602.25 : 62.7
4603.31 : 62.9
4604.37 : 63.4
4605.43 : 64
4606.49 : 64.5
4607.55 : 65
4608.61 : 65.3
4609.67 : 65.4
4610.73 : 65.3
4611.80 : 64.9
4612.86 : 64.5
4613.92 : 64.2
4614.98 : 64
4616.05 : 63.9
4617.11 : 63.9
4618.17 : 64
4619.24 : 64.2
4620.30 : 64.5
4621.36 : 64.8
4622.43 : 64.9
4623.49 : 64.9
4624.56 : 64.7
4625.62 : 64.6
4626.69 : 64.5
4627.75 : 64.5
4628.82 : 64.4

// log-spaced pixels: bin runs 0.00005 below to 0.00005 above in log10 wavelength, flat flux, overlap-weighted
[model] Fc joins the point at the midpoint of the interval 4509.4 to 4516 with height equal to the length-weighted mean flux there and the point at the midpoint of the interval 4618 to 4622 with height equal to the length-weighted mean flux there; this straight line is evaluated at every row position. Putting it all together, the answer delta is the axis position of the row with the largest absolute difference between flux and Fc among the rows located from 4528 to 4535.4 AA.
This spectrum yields 4532.84 AA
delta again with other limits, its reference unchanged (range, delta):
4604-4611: 4604.37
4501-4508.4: 4507.86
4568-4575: 4571.62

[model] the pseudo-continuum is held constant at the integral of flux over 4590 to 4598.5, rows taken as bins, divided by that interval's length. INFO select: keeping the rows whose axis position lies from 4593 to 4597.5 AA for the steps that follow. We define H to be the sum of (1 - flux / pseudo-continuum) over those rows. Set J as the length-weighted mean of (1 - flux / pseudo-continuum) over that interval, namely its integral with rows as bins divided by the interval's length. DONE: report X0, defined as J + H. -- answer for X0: -0.005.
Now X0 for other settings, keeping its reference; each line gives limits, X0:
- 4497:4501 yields -0.068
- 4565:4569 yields -0.037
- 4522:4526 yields 0.083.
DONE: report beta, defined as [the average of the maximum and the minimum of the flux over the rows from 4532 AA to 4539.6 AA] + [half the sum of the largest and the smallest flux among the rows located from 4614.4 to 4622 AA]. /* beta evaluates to 126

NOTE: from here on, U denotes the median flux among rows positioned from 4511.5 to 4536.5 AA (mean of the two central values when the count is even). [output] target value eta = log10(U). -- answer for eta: 1.798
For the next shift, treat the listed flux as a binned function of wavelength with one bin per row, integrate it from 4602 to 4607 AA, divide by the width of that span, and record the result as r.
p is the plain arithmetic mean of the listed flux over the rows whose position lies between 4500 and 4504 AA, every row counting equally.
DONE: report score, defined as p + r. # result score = 129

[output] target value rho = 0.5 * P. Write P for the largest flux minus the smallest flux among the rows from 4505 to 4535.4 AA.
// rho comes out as 3.15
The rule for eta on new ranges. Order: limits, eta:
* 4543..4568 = 1.802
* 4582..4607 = 1.803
